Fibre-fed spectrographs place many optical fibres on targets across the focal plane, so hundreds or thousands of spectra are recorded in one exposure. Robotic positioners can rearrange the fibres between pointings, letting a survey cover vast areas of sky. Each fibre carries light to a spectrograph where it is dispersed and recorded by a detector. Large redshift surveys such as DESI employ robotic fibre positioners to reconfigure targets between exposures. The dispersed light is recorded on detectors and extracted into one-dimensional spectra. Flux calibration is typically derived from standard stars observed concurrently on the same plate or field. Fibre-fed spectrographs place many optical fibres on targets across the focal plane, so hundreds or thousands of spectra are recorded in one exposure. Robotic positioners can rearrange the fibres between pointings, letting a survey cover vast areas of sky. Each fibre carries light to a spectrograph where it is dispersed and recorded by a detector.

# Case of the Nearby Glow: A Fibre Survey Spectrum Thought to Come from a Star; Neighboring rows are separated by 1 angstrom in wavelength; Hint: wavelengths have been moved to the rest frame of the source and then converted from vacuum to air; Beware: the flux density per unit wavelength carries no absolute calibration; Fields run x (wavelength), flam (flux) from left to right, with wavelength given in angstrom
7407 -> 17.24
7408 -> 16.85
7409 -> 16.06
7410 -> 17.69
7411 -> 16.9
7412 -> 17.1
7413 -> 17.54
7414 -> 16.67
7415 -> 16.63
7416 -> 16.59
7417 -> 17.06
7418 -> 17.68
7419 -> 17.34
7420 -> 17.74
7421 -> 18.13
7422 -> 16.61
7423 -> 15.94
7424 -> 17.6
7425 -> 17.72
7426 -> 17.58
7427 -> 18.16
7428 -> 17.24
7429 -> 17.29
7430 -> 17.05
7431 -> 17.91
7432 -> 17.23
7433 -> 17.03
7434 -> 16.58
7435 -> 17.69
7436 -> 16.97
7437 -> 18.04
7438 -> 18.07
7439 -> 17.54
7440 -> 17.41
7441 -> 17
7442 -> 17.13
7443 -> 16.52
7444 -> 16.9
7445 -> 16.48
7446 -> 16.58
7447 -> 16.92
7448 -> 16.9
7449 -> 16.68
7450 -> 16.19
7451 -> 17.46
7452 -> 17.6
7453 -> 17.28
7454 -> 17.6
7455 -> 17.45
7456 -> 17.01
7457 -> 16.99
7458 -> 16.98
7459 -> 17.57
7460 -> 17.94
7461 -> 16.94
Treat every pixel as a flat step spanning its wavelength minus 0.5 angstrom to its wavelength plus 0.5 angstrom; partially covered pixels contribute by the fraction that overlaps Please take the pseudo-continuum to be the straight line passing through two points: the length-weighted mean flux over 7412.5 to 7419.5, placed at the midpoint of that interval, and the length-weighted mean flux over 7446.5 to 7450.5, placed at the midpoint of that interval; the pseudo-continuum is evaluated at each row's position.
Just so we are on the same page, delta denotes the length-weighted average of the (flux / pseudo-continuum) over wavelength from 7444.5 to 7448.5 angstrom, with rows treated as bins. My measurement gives 1.00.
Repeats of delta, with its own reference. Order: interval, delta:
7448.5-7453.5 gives 1.02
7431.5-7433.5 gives 1.02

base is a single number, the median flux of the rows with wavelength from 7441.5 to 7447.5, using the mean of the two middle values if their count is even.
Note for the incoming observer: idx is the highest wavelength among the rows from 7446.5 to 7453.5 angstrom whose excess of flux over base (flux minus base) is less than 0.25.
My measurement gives 7450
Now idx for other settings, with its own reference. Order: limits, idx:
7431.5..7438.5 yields 7436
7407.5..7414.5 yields 7414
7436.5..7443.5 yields 7443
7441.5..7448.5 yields 7448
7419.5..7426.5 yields 7423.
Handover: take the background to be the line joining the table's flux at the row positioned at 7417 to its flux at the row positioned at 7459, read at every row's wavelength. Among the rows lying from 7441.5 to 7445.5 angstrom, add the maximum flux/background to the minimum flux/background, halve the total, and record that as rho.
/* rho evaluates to 0.97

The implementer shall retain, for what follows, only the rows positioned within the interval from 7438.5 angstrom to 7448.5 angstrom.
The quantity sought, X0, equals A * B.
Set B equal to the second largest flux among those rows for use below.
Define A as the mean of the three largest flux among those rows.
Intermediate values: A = 17.36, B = 17.41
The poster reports 302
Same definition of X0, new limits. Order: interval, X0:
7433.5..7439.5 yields 324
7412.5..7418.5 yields 306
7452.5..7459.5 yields 308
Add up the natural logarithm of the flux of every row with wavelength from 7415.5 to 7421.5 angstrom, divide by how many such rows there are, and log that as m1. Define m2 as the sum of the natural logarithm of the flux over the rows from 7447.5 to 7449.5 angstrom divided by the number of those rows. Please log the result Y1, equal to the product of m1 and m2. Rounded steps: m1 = 2.86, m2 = 2.821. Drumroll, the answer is 8.06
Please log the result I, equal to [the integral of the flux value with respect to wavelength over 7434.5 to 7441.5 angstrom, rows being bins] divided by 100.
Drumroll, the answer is 1.227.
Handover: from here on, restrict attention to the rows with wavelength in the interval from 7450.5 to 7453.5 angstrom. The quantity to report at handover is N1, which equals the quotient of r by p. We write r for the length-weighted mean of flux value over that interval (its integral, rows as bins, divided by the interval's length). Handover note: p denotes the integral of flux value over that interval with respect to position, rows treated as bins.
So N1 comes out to 0.33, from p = 52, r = 17.4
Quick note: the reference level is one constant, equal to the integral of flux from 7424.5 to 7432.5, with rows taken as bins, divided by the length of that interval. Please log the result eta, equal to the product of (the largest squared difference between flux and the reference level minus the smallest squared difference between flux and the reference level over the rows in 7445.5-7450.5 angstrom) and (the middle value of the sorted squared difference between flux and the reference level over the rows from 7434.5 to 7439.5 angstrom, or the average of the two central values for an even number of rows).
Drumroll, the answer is 0.4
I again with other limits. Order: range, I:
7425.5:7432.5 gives 1.225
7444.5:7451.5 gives 1.172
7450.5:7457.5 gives 1.214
